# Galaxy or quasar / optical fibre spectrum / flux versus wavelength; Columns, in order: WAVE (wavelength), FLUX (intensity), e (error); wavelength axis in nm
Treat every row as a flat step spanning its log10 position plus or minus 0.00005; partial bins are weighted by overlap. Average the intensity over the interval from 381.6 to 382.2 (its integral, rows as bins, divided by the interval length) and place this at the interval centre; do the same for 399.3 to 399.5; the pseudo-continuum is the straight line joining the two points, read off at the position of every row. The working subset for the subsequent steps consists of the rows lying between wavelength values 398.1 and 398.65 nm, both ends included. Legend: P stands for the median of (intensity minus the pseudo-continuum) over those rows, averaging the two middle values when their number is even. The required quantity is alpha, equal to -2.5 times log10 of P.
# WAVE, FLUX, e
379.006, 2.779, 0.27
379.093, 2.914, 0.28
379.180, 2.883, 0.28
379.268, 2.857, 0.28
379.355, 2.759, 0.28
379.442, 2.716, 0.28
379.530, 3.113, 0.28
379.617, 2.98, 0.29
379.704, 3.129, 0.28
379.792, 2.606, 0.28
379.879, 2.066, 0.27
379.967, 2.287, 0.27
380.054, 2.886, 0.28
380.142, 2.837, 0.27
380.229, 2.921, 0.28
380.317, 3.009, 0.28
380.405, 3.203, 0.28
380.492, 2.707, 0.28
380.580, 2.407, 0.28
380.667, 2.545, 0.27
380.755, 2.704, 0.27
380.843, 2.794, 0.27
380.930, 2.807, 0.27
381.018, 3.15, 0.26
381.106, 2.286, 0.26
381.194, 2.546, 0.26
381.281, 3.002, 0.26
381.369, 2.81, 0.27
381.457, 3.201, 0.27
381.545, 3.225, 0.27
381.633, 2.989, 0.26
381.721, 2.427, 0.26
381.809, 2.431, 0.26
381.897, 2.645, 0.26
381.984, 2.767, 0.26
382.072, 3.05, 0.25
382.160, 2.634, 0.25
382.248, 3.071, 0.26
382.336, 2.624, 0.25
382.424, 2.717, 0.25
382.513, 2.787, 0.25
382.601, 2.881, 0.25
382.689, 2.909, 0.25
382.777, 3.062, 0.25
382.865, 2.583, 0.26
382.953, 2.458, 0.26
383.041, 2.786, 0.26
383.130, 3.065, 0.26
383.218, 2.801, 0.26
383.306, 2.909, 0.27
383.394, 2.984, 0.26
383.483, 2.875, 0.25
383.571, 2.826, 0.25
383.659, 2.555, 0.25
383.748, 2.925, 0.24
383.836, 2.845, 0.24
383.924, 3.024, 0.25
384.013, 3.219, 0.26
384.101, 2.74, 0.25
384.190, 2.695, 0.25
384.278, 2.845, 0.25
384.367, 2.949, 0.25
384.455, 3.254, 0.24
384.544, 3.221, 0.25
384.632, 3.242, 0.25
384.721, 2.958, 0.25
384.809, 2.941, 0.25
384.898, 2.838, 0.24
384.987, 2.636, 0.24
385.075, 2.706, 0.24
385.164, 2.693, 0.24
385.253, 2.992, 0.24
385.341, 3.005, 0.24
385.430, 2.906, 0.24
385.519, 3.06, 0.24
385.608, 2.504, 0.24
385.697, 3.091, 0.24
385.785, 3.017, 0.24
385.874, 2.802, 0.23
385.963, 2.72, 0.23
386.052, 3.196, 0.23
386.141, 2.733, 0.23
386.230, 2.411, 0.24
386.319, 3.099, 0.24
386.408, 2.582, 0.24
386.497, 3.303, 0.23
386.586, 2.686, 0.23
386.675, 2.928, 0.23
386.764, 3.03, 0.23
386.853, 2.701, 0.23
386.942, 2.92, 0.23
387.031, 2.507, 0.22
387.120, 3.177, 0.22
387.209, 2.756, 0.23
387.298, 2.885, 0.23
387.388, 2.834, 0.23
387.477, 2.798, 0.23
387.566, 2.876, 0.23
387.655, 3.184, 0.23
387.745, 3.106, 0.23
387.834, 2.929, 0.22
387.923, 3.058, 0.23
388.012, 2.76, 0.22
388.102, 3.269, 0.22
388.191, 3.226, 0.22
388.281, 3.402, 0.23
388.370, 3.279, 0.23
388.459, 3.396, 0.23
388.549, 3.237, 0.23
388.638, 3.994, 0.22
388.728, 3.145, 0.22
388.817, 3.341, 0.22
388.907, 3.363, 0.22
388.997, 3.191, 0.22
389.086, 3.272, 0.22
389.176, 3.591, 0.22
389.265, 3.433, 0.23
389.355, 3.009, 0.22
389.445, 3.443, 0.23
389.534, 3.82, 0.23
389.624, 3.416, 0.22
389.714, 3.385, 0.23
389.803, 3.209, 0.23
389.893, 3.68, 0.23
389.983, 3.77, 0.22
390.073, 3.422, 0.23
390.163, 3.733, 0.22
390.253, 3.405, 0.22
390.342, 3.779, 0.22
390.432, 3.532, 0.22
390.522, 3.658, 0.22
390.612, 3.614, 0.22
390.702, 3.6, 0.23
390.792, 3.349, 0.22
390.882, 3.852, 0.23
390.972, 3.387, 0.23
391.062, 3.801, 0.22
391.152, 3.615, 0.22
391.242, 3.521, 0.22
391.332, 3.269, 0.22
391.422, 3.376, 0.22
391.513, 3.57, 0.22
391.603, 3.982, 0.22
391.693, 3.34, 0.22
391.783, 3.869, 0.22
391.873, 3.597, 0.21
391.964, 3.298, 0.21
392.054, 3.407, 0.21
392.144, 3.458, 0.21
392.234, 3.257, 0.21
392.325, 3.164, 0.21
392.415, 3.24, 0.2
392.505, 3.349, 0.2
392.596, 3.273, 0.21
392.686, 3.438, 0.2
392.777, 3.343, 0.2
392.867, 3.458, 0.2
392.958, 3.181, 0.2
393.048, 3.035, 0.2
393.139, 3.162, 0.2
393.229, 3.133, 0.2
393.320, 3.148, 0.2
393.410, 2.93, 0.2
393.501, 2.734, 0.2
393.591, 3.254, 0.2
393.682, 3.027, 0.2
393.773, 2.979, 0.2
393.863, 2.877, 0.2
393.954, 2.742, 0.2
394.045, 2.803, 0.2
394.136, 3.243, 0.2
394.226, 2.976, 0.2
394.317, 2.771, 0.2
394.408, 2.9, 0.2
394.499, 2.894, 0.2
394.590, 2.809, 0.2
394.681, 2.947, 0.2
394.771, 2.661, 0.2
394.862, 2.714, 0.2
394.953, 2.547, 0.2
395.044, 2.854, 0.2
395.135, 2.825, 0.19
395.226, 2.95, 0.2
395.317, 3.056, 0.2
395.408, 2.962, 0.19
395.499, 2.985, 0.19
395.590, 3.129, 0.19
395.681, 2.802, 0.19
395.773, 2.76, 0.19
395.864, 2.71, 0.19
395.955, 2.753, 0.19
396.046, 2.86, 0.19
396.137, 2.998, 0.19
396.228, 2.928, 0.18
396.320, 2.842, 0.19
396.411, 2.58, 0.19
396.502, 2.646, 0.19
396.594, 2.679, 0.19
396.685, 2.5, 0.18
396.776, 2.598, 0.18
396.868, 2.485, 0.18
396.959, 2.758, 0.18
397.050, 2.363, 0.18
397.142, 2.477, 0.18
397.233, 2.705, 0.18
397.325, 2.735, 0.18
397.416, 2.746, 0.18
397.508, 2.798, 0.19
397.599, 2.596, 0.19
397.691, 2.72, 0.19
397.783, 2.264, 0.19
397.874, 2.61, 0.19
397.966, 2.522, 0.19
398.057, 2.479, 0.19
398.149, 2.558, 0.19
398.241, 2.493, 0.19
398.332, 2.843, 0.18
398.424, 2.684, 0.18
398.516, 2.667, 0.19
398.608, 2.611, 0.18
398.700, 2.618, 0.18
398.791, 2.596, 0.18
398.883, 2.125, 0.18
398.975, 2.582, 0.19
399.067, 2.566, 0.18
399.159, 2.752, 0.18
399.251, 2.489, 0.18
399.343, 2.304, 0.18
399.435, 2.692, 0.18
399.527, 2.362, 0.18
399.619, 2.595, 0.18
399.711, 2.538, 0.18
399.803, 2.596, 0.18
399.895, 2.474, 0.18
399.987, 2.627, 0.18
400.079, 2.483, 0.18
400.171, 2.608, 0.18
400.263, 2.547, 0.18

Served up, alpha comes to 2.1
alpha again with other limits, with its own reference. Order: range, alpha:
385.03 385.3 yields 3.5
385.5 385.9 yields 1.1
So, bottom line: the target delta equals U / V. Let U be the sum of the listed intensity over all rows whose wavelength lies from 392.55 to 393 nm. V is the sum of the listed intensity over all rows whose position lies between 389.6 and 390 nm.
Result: 0.96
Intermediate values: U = 16.7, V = 17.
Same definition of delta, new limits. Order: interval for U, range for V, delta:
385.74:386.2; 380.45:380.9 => 1.10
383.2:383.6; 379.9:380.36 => 1.03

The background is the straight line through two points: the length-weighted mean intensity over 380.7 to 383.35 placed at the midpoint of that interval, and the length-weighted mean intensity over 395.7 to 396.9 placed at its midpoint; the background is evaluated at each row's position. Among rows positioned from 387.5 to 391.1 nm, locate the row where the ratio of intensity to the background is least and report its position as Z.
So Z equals 388.012 nm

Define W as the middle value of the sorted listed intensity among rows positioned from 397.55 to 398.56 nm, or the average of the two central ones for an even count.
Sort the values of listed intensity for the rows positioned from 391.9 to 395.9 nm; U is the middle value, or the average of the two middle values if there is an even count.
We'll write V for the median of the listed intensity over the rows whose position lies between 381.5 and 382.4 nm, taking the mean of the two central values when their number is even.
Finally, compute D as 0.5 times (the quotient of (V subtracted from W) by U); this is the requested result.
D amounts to -0.02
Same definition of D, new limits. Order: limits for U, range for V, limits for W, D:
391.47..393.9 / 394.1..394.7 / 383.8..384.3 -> -0.01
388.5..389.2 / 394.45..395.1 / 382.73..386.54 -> 0.01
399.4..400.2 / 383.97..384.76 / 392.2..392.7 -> 0.06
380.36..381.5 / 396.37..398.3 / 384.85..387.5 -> 0.04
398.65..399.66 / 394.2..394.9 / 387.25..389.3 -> 0.07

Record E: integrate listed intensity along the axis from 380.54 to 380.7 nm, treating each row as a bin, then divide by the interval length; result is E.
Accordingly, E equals 2.5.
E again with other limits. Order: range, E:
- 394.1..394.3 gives 3.1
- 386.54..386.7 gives 2.8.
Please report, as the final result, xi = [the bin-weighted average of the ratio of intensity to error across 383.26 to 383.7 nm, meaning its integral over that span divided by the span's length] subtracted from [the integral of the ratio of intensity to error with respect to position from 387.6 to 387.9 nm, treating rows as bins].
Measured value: -7.0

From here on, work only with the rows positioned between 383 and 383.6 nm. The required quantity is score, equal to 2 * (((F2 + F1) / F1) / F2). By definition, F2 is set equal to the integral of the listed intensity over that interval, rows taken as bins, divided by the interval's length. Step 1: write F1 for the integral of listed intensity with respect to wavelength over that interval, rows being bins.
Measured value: 1.8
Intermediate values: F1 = 1.7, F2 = 2.89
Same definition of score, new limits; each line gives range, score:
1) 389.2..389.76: 1.6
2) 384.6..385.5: 1.5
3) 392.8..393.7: 1.4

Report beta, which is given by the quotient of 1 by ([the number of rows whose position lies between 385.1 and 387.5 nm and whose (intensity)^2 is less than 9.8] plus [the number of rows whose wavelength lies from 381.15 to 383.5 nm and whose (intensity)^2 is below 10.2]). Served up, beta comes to 0.0204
